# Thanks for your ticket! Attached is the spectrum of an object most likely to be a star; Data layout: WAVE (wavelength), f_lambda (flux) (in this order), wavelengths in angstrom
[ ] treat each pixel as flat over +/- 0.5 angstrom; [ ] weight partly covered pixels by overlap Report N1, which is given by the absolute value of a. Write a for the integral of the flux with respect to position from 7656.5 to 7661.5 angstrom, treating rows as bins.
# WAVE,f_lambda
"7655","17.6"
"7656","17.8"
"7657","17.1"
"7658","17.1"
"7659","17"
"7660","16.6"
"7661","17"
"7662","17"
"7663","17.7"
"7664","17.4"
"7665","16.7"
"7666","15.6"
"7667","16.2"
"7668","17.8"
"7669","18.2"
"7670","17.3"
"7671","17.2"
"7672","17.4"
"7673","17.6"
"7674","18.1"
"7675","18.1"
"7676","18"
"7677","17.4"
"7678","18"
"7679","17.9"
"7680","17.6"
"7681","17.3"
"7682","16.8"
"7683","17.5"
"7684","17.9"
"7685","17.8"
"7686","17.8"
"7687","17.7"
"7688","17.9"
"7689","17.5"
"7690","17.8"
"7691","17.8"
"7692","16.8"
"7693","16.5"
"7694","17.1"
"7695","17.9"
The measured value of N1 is 85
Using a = 85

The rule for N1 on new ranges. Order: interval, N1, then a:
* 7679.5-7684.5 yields 87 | 87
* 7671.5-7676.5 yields 89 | 89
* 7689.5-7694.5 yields 86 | 86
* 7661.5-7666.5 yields 84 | 84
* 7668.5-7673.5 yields 88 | 88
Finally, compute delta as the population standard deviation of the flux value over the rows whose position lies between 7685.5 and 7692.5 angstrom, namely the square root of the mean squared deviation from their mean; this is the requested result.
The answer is 0.35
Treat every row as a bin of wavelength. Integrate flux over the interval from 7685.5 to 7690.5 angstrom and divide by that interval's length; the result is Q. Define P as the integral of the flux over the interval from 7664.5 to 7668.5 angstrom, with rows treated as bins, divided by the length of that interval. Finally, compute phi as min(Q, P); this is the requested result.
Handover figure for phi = 16.6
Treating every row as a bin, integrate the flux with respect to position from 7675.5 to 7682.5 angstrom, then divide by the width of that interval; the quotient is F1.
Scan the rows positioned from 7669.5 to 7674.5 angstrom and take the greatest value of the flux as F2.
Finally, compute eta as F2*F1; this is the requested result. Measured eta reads 318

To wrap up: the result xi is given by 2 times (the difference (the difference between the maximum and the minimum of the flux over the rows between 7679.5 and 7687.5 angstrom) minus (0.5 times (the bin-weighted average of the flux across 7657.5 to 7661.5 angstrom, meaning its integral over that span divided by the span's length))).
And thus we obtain -14.7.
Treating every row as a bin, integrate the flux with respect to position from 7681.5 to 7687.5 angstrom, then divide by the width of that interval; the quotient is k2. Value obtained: 17.58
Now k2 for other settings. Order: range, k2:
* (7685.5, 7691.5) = 17.75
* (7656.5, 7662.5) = 16.97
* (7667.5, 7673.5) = 17.58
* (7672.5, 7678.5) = 17.87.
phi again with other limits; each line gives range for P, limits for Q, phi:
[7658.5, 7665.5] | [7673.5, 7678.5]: 17.1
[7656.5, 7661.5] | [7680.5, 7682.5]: 17.0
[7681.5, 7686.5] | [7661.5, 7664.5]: 17.4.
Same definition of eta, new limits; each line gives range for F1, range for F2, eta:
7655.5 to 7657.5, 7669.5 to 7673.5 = 307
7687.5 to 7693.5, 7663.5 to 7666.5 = 302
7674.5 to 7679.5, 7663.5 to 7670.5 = 325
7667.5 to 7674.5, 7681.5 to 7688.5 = 316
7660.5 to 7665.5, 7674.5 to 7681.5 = 311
